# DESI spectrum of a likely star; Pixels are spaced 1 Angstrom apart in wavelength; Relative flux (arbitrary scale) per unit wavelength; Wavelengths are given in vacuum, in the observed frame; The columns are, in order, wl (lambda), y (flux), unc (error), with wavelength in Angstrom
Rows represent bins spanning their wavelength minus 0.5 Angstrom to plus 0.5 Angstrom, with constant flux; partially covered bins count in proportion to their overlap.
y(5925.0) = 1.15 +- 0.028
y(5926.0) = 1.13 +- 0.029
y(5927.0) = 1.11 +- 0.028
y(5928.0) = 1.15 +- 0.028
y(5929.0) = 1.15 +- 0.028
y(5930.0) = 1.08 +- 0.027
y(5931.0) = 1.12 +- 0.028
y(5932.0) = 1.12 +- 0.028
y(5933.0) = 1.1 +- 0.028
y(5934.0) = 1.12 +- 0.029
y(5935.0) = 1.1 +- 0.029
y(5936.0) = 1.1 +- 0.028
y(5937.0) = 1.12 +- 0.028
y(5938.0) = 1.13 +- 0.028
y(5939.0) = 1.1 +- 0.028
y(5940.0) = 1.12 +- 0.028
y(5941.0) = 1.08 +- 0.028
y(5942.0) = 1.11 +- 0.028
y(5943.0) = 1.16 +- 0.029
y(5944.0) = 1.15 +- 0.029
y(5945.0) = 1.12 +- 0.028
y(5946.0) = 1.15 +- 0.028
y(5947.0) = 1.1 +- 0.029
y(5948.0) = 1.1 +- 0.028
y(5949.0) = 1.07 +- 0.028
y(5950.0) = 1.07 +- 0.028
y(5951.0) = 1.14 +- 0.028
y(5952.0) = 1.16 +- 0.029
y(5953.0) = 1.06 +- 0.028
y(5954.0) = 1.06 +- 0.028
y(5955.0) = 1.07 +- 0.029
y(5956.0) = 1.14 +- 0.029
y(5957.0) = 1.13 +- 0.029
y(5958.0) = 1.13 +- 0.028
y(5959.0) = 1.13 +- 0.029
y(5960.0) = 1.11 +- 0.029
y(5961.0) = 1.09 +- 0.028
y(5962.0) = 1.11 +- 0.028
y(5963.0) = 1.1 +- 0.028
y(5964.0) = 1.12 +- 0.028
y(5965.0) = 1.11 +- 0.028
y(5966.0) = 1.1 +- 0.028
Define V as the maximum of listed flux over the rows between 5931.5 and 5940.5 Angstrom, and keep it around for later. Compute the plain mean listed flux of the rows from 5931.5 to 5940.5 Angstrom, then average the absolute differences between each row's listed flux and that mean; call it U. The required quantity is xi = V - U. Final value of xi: 1.12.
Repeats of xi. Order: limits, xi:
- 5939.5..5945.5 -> 1.14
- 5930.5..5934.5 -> 1.11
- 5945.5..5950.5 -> 1.13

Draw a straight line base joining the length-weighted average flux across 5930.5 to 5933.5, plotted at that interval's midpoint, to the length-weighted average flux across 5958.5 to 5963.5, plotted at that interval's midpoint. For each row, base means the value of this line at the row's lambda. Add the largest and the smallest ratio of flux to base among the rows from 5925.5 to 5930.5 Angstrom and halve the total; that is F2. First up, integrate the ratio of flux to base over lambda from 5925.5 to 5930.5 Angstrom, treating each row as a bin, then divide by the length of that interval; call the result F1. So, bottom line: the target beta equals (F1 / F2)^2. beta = 1.02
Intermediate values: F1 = 1.01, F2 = 1.00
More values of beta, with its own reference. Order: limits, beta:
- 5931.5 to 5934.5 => 1.01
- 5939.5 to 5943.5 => 1.00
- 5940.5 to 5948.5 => 1.00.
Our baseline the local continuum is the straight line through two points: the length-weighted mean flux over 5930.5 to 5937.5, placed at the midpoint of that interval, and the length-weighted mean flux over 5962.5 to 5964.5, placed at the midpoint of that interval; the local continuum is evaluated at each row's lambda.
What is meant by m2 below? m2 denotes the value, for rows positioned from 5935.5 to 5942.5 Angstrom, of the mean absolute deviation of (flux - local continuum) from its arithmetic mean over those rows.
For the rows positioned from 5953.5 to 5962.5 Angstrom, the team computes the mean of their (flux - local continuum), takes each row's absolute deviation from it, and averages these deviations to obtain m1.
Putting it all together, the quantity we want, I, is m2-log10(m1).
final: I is 1.65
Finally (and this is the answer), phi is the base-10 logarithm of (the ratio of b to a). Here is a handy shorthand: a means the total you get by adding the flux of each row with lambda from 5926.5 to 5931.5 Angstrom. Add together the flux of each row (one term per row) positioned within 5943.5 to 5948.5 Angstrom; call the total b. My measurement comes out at 0.001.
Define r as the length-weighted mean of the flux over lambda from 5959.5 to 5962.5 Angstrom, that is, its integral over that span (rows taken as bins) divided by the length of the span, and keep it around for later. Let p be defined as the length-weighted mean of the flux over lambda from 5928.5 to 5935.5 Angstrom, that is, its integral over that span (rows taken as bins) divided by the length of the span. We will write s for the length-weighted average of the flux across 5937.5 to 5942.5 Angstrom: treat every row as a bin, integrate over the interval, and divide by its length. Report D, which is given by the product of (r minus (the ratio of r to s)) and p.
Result 0.120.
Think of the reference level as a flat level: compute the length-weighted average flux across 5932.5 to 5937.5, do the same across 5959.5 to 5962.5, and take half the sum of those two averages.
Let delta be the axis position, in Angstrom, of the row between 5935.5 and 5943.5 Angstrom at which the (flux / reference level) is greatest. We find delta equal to 5943.0 Angstrom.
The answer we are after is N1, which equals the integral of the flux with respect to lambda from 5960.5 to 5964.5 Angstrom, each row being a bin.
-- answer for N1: 4.42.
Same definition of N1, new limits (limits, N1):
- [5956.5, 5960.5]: 4.50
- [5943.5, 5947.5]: 4.52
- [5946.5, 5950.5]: 4.34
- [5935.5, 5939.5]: 4.45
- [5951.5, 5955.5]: 4.35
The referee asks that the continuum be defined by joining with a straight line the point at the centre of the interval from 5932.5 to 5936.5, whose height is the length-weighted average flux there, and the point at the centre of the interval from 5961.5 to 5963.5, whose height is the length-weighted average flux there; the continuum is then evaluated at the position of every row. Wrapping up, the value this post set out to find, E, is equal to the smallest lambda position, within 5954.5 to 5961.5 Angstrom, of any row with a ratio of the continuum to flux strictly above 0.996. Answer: 5955.0 Angstrom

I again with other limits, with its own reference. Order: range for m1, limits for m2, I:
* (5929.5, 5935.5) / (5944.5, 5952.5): 1.90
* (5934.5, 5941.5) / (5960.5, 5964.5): 1.87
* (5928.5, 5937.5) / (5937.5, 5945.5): 1.83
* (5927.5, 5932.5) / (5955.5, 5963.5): 1.70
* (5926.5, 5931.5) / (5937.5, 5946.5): 1.67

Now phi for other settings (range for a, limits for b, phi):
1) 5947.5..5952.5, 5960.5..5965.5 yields -0.001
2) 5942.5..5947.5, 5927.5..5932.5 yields -0.005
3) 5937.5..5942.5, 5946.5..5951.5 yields -0.005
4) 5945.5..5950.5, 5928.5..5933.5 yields 0.006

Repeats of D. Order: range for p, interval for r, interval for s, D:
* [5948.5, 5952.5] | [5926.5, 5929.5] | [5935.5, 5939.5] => 0.128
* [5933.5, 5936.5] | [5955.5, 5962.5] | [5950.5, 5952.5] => 0.162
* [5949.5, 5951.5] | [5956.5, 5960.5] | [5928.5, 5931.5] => 0.130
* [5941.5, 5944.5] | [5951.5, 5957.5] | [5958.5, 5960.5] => 0.135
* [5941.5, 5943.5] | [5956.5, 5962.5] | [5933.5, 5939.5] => 0.127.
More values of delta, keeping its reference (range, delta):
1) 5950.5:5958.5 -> 5952.0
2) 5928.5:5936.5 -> 5929.0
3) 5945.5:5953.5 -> 5952.0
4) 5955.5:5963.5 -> 5956.0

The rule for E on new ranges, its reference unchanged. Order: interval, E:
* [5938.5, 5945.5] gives 5939.0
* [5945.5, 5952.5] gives 5947.0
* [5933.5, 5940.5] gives 5935.0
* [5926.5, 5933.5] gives 5930.0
